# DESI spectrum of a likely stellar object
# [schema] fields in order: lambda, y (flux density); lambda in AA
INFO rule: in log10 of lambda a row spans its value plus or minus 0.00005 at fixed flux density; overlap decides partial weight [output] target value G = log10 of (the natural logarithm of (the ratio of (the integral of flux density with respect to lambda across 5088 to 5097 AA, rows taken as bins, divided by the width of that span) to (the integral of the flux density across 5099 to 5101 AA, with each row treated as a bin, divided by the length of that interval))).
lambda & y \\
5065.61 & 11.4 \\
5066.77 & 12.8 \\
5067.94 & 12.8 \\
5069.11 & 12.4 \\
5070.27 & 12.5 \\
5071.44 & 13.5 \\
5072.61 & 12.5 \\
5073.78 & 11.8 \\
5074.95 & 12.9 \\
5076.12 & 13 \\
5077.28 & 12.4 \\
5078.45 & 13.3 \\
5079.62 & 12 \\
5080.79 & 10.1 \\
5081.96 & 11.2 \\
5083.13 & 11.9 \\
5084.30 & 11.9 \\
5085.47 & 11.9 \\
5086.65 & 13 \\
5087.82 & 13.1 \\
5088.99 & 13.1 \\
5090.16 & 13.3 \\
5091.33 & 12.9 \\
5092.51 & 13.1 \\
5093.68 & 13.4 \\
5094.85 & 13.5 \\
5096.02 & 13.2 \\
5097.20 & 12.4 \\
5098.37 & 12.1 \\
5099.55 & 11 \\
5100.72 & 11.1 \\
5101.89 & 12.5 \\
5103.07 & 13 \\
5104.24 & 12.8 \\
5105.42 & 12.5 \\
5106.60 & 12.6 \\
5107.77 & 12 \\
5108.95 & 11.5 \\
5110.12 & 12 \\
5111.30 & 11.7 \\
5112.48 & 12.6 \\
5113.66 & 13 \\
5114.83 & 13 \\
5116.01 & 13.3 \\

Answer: -0.76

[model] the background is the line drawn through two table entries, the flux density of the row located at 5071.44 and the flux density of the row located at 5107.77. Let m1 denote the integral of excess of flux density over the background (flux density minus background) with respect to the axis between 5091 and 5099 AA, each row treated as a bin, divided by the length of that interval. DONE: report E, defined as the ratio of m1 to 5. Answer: 0.08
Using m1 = 0.4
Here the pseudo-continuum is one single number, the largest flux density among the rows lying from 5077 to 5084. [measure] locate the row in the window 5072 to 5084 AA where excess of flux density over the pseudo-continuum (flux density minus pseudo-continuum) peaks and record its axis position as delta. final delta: 5078.45 AA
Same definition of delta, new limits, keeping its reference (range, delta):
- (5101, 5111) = 5103.07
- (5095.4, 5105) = 5096.02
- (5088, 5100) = 5094.85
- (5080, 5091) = 5090.16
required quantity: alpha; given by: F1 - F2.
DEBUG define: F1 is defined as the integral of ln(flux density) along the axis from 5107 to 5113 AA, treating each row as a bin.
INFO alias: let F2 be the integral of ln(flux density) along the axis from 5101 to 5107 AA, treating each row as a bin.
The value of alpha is -0.3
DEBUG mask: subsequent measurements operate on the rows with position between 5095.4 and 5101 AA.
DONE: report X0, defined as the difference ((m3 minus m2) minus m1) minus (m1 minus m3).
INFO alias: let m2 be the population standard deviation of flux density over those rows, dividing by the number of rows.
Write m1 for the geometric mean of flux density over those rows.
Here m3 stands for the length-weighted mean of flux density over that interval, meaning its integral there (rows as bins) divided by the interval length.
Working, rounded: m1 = 11.9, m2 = 0.83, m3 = 12.0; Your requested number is -0.66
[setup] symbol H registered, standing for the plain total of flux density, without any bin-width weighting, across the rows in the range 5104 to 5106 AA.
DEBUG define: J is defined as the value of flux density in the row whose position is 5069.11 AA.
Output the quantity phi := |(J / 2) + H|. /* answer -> 31.5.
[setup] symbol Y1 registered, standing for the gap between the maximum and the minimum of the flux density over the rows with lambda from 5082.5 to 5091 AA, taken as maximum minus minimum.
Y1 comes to 1.4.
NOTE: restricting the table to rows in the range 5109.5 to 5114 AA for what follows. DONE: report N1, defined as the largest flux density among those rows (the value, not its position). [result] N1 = 13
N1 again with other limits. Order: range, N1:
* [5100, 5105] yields 13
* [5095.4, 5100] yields 13.2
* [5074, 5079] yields 13.3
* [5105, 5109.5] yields 12.6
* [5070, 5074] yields 13.5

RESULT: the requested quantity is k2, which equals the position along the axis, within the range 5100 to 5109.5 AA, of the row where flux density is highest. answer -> 5103.07 AA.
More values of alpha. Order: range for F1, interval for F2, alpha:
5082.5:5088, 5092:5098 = -1.7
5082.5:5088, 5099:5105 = -1.2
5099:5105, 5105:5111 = 0.0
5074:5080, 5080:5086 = 0.6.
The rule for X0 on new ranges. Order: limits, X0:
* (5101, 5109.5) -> -0.55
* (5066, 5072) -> -0.45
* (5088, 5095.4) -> -0.20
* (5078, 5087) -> -0.97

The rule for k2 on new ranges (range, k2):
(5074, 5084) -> 5078.45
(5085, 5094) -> 5093.68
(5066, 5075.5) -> 5071.44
